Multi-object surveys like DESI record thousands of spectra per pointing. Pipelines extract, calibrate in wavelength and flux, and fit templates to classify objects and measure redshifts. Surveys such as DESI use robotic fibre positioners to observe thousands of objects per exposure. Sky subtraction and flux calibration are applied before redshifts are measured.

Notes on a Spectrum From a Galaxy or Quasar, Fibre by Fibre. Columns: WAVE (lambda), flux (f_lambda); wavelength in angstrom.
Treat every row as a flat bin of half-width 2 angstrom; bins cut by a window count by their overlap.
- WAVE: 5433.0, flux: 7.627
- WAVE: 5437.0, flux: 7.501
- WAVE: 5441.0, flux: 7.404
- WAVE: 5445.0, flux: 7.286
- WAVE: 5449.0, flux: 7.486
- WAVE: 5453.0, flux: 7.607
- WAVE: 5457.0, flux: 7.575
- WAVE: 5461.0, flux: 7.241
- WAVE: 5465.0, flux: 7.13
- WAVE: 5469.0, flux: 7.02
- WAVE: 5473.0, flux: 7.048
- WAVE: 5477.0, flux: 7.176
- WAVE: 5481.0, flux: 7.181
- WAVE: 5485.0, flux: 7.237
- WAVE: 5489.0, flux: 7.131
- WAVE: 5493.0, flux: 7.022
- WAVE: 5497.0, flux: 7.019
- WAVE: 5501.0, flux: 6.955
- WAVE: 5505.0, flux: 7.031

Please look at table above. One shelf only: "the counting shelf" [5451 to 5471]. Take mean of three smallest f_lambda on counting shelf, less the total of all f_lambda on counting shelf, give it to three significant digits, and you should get -29.4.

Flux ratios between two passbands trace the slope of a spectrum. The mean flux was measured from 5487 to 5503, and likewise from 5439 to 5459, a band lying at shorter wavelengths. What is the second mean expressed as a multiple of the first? 1.063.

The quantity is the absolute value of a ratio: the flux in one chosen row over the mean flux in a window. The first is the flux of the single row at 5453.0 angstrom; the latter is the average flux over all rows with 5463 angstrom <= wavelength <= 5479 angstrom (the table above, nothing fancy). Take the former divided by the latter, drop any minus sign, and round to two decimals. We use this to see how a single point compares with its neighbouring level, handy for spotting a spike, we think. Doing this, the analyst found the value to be 1.07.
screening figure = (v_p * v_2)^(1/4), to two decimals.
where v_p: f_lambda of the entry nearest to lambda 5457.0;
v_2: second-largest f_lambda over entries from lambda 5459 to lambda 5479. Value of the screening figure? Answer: 2.72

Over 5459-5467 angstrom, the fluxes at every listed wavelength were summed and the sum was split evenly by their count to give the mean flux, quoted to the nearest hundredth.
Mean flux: 7.19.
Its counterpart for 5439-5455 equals 7.45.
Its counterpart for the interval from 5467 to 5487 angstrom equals 7.13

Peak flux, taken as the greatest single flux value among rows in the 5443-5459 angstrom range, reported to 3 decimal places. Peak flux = 7.607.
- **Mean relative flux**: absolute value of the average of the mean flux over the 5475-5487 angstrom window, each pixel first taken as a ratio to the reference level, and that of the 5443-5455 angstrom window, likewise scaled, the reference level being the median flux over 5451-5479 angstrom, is 1.02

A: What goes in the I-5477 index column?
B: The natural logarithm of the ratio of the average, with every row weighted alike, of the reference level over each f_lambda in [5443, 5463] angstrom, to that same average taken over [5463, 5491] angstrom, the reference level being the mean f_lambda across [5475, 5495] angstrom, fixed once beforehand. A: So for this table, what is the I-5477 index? -0.042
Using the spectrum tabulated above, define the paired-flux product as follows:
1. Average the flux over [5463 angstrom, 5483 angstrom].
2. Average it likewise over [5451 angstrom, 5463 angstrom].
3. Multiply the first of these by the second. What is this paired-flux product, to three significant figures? 53.1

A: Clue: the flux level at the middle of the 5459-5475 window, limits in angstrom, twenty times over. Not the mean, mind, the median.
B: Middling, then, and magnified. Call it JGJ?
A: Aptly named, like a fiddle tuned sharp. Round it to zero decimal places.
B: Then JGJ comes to 142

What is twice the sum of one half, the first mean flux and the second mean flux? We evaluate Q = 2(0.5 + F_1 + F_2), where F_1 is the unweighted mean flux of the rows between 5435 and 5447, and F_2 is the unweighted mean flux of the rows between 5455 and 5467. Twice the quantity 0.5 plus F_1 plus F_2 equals 30.4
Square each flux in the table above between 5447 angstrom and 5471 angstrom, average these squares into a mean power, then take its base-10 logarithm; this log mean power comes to 1.73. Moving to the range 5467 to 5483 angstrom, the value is 1.70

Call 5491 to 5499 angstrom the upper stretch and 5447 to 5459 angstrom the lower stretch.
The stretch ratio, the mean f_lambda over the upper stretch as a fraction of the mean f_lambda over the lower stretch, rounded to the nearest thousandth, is 0.929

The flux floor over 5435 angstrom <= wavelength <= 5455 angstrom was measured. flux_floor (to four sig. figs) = 7.286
